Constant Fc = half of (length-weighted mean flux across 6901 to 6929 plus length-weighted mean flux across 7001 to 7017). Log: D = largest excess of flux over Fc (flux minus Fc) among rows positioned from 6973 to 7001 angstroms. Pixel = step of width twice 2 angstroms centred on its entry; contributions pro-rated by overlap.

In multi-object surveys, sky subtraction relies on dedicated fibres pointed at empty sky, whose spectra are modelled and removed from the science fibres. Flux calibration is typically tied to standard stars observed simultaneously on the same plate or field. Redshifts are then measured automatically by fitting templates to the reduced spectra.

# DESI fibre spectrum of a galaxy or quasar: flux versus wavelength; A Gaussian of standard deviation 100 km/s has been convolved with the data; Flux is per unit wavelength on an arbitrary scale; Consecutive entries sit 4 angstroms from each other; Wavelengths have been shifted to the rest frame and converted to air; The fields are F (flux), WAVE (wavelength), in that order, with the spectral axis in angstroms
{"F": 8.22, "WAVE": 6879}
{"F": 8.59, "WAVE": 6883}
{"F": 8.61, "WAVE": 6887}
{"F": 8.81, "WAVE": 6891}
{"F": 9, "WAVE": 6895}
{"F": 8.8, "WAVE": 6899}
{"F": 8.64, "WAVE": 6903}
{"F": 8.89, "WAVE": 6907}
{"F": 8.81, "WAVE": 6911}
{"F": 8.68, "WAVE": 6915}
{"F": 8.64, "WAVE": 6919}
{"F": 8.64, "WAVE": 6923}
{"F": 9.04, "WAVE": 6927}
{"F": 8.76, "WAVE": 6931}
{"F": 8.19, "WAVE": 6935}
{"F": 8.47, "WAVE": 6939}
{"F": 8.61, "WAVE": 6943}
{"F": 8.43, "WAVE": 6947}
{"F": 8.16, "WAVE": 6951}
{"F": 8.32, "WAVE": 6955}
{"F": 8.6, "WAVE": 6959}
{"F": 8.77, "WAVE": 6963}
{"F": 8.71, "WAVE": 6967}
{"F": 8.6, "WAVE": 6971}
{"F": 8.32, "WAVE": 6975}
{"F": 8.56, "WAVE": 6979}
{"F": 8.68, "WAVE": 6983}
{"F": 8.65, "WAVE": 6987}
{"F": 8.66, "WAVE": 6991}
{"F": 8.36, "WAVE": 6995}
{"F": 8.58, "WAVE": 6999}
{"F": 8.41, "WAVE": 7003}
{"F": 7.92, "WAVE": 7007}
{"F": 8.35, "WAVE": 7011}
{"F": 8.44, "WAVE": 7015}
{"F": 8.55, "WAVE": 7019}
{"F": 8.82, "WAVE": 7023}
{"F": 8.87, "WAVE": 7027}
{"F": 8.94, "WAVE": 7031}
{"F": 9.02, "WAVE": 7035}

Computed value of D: 0.16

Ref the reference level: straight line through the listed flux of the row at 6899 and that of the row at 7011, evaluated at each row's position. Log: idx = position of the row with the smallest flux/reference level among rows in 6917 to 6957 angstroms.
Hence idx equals 6935 angstroms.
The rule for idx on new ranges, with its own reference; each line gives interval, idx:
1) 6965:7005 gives 6975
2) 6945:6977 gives 6951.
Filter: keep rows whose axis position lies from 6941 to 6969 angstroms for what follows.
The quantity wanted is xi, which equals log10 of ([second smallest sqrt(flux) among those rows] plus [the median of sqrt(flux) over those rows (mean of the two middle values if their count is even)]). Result 0.765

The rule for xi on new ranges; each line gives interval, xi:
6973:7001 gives 0.765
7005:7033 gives 0.764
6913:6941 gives 0.767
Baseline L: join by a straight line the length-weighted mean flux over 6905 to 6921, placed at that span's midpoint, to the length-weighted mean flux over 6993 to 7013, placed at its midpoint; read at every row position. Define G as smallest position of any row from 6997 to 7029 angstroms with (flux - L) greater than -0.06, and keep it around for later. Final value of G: 6999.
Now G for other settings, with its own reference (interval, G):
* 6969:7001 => 6971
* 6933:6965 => 6943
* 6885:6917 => 6891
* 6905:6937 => 6907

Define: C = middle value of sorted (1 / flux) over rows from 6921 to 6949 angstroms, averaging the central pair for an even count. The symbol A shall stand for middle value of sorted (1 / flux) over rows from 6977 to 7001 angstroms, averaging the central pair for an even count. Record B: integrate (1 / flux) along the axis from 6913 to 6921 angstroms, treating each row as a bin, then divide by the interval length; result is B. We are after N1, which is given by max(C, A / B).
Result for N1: 1.01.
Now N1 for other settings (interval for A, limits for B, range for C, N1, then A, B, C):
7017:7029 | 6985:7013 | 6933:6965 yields 0.95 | 0.113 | 0.119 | 0.118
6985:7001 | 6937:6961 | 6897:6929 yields 0.98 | 0.116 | 0.119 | 0.114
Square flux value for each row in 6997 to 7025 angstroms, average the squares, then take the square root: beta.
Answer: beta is 8.4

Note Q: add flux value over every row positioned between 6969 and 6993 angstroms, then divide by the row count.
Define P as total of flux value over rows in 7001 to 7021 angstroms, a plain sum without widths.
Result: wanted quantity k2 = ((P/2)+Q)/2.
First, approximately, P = 42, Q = 8.58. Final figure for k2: 14.7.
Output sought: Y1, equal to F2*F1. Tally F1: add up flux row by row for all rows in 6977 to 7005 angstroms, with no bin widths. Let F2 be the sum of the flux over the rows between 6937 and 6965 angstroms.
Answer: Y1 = 3556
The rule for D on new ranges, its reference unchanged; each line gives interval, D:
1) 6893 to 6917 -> 0.48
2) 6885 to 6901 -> 0.48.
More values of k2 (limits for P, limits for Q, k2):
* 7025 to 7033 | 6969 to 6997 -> 8.7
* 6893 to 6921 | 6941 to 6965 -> 19.6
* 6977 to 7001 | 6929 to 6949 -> 17.1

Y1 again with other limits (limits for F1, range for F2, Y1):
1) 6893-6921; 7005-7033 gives 3681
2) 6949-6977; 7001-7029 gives 3531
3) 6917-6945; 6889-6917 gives 3719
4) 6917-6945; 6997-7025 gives 3565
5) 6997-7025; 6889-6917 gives 3640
